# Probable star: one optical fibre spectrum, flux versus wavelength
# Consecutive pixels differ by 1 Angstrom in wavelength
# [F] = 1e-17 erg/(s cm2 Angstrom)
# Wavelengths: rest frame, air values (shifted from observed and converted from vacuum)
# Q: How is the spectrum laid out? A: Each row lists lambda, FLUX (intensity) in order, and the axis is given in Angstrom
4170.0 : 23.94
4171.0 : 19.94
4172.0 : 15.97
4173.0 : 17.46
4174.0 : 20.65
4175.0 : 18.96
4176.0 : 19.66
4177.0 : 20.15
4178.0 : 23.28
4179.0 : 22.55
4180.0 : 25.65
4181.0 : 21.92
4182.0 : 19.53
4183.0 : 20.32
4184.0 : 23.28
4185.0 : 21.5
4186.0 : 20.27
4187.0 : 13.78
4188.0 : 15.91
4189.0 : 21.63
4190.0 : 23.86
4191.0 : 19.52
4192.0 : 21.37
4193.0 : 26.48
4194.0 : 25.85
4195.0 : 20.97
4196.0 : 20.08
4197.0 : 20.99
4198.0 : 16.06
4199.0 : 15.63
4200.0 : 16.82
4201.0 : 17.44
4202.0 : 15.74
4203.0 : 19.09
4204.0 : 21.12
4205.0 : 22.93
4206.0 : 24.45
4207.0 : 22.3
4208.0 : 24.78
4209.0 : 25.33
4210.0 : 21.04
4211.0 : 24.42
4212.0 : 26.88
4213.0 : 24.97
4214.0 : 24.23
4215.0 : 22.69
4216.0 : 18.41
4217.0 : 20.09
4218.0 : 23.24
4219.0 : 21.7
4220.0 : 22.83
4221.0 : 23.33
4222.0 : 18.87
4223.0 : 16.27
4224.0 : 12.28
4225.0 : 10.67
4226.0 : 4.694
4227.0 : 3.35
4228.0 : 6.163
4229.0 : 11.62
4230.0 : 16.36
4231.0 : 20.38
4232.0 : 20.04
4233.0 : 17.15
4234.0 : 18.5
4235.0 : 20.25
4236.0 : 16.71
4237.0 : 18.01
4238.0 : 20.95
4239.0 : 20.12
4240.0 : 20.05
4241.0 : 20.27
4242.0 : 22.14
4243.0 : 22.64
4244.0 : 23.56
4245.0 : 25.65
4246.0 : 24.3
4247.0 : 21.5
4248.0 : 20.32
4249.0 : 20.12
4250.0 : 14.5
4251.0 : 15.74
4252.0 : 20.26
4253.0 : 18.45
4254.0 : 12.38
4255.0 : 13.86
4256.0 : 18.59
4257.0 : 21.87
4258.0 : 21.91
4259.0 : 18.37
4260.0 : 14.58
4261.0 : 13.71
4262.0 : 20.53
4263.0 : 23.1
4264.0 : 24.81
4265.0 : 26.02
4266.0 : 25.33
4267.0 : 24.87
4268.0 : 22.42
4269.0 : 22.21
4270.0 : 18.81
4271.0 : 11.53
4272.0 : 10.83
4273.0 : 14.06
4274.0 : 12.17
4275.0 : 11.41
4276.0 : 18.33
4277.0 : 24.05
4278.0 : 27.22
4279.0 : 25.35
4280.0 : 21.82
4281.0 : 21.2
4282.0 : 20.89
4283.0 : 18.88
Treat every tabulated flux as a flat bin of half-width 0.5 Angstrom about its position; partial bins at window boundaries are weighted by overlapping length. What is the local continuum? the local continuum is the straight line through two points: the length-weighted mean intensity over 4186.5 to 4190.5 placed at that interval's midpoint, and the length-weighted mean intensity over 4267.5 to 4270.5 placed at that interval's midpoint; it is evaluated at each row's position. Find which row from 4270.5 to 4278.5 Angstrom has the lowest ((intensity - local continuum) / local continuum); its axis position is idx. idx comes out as 4272.0 Angstrom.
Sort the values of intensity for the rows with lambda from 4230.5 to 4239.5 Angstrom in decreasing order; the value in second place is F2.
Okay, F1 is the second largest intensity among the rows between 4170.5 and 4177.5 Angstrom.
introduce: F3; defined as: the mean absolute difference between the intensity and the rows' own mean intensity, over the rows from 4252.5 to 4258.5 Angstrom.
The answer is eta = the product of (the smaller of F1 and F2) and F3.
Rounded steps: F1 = 20.15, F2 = 20.38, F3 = 3.1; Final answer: 63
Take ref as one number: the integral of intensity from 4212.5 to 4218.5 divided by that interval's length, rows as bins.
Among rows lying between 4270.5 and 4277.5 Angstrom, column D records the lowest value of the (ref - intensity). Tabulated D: -1.8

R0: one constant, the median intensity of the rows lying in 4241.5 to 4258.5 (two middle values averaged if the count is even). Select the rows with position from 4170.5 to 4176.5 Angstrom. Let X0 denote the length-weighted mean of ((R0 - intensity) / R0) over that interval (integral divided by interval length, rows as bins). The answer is 0.08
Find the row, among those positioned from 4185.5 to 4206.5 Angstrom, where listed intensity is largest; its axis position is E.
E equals 4193.0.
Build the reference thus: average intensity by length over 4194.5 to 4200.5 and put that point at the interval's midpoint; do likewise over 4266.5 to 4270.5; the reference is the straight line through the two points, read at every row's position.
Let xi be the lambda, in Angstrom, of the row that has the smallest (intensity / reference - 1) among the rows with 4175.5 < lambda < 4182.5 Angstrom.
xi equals 4182.0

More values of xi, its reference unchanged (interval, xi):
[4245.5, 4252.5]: 4250.0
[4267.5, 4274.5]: 4272.0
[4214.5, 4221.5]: 4216.0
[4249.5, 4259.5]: 4254.0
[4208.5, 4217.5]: 4216.0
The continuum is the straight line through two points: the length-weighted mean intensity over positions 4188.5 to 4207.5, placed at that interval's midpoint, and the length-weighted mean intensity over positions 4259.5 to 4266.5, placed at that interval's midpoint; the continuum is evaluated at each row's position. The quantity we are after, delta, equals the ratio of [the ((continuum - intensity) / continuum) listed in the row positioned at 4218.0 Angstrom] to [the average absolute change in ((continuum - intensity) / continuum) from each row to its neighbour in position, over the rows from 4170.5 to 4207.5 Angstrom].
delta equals -1.0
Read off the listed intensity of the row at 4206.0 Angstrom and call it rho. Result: 24.45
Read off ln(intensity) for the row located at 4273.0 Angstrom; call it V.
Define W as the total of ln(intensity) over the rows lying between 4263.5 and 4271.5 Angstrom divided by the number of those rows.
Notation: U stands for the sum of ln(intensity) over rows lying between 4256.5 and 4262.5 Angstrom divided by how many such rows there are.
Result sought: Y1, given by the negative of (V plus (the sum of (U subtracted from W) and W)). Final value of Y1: -5.9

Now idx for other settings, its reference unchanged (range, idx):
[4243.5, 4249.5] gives 4249.0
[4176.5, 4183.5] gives 4182.0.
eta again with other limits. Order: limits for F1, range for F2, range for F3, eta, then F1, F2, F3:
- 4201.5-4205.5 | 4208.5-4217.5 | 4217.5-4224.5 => 72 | 21.12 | 25.33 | 3.4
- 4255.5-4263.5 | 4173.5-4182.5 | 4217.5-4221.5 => 12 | 21.91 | 23.28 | 0.5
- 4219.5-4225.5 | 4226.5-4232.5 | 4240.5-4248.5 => 30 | 22.83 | 20.04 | 1.5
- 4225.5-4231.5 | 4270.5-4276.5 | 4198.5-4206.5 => 39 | 16.36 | 14.06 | 2.8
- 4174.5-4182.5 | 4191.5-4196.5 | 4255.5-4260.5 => 53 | 23.28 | 25.85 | 2.3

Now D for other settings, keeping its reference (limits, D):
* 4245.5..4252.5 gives -2.0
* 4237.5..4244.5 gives -1.3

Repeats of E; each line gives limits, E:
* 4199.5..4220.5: 4212.0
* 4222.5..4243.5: 4243.0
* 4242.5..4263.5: 4245.0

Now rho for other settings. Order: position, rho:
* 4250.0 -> 14.5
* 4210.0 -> 21.04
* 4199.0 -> 15.63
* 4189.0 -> 21.63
